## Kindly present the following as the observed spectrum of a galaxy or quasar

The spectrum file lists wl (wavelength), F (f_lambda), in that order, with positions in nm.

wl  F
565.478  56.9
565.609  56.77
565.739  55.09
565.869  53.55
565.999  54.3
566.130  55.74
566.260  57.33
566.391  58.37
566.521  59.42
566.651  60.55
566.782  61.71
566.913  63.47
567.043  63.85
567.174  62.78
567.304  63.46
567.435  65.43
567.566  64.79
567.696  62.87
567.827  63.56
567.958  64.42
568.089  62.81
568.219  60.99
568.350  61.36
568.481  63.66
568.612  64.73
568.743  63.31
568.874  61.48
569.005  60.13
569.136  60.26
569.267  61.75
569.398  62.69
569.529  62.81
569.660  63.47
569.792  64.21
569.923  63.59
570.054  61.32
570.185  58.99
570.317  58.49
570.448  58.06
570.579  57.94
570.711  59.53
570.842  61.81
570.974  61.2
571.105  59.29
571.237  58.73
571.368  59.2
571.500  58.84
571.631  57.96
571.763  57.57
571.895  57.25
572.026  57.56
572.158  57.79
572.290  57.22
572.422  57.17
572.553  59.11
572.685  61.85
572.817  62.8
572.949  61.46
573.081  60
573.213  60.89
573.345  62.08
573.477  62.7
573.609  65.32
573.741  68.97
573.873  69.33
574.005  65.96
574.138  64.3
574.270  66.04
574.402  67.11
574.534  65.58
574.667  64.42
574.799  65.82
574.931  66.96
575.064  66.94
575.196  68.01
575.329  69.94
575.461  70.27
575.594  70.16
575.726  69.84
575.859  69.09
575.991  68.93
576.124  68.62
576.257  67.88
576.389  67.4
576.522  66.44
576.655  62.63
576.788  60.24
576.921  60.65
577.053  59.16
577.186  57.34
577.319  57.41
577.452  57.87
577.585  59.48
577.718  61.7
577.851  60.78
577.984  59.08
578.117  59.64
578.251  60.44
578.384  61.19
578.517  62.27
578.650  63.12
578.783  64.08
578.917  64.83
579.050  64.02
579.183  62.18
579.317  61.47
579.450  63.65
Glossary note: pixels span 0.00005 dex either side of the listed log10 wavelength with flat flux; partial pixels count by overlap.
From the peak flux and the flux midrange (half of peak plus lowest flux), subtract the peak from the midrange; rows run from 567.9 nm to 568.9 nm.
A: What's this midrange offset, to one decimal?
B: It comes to -1.9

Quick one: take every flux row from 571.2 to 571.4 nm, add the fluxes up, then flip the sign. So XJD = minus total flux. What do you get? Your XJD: -118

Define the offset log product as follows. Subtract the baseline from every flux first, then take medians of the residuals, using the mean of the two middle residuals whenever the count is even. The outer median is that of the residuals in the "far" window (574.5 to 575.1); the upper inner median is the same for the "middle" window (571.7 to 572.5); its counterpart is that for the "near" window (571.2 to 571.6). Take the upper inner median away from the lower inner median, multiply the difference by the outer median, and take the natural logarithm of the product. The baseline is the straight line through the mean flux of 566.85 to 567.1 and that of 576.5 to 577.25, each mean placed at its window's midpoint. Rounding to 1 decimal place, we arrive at 1.7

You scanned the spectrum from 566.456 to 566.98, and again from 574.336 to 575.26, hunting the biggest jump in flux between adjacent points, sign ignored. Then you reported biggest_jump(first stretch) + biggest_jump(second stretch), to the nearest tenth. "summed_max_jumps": 3.3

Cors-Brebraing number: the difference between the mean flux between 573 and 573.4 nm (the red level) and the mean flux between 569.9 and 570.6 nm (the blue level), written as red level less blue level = 1.3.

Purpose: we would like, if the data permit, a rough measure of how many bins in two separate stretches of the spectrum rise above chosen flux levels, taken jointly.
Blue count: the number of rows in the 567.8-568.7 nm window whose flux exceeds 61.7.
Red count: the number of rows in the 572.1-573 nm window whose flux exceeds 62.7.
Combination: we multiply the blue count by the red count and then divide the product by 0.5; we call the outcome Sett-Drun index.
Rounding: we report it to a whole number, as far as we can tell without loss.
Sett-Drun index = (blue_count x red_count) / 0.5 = 10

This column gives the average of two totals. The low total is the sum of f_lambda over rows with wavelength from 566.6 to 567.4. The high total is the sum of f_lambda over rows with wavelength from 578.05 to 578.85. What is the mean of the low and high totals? 373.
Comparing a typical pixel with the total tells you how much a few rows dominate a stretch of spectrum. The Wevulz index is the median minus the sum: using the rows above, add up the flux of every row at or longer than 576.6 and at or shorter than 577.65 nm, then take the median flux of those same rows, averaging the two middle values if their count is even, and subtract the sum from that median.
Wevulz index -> -415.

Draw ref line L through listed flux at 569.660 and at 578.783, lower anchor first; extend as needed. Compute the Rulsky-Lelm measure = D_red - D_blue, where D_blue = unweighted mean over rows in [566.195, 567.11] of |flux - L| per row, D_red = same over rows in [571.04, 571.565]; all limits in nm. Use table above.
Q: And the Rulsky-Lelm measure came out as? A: 1.8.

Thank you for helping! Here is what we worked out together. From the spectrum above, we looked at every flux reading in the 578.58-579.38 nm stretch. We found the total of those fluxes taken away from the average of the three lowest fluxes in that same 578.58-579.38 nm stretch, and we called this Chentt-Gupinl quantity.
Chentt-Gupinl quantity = -317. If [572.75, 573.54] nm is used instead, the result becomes -309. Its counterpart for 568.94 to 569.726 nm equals -310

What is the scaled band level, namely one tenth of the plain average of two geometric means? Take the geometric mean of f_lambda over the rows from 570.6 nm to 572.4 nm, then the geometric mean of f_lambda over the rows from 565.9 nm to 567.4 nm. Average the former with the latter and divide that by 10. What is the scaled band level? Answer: 5.94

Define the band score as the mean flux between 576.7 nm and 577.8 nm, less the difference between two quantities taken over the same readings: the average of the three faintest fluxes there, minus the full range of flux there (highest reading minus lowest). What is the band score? 6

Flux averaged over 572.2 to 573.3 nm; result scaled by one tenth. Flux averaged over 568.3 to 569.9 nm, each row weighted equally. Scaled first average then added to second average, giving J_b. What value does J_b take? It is 68.5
